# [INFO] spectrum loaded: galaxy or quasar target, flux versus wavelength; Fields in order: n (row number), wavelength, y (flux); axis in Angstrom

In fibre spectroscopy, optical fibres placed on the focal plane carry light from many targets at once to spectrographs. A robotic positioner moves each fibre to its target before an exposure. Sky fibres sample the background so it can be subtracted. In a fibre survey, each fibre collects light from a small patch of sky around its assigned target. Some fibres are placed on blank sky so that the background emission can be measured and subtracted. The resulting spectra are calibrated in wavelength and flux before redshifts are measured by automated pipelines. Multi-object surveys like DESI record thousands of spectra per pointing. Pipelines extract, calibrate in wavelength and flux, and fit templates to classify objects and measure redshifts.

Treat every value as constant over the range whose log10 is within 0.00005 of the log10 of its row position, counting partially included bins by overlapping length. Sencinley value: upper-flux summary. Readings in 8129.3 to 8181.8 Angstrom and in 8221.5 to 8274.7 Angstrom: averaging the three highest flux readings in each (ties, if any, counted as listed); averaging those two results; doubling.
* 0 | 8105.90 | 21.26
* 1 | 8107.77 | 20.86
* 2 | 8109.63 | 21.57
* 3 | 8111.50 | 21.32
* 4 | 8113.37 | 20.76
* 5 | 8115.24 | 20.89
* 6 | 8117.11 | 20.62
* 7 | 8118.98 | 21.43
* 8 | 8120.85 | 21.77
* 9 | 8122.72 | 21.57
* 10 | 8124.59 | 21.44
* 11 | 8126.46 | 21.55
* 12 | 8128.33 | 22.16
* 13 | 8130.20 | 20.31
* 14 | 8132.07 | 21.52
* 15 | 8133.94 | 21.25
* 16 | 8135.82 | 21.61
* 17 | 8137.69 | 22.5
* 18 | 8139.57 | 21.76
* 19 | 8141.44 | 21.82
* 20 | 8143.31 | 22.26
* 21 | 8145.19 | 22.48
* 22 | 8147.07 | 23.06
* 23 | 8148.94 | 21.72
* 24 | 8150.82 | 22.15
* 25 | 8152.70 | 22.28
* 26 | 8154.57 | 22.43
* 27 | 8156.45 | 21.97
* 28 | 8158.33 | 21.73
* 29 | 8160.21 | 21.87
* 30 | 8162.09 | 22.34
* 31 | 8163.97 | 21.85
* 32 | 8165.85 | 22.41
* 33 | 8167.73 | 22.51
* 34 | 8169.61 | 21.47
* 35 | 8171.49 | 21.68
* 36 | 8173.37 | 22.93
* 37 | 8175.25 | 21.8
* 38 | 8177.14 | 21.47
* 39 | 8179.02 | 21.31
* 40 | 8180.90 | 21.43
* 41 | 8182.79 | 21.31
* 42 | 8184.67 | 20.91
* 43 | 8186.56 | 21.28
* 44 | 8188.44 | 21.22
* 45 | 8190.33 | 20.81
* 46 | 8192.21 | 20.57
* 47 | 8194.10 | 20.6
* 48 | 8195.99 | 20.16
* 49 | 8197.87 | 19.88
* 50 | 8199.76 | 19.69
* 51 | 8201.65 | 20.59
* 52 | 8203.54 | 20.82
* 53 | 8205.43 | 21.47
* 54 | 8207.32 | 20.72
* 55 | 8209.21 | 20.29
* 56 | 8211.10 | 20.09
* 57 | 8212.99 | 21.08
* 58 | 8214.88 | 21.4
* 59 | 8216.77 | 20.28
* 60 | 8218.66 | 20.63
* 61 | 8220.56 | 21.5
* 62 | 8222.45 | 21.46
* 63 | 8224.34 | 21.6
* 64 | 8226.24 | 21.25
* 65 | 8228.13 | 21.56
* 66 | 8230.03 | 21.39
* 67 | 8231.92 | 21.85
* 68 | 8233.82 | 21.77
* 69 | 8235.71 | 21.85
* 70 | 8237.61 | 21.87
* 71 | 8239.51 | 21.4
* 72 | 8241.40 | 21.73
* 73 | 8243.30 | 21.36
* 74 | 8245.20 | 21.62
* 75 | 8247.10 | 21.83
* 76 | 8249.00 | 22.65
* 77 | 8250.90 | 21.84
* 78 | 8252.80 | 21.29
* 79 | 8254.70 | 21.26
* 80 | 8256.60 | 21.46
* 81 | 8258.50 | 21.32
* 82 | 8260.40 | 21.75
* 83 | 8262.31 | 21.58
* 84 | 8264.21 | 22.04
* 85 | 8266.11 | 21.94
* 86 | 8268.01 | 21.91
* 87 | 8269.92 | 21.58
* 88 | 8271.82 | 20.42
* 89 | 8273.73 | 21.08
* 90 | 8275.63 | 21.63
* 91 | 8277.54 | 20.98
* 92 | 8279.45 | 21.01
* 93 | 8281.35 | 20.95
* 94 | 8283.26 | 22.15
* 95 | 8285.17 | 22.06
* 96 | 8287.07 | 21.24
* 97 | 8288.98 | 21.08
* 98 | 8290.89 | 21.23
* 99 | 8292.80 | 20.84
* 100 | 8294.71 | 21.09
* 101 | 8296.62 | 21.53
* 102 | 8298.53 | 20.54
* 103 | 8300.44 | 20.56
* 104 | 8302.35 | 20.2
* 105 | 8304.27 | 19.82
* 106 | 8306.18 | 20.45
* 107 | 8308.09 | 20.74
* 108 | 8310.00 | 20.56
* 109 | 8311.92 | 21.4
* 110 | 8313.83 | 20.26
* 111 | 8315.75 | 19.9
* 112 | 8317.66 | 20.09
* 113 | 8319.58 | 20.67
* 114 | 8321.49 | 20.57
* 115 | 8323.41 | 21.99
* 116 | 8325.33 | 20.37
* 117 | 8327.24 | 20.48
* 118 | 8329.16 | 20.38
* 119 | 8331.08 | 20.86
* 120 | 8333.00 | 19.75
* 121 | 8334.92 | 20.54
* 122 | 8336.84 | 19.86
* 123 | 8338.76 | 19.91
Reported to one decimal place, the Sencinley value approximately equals 45.0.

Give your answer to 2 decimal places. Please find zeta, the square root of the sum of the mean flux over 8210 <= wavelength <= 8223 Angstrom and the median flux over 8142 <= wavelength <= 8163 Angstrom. 6.57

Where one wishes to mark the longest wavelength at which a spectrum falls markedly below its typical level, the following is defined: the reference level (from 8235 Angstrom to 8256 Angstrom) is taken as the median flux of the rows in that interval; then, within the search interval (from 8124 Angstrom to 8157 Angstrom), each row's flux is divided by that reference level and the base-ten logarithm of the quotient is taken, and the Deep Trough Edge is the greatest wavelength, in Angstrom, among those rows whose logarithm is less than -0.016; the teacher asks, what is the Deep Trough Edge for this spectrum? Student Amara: 8130.20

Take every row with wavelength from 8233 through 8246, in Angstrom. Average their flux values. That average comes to 21.7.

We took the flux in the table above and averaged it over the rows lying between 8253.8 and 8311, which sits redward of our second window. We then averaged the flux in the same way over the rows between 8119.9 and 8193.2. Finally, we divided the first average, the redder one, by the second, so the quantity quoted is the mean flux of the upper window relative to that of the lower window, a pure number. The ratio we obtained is 0.97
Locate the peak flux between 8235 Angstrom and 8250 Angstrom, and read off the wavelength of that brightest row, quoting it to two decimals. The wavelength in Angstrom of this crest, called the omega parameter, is 8249.00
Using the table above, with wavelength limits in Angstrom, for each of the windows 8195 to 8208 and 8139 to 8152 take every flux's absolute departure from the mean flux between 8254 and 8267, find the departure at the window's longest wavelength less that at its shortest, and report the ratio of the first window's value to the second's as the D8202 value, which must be -1.4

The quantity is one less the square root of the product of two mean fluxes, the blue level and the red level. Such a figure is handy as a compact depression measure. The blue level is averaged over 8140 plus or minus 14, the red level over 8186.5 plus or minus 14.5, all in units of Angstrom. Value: -20.5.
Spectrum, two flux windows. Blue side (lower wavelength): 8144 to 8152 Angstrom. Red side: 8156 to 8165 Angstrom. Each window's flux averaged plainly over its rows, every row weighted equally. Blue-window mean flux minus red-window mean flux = 0.4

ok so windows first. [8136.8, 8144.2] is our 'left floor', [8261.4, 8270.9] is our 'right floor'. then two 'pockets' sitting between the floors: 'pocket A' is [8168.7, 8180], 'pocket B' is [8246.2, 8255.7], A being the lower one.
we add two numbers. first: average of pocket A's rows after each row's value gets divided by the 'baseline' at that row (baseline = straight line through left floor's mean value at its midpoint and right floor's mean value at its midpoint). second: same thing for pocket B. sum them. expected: 1.99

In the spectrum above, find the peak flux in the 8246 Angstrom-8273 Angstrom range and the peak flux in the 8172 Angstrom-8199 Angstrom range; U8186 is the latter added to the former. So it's 45.6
